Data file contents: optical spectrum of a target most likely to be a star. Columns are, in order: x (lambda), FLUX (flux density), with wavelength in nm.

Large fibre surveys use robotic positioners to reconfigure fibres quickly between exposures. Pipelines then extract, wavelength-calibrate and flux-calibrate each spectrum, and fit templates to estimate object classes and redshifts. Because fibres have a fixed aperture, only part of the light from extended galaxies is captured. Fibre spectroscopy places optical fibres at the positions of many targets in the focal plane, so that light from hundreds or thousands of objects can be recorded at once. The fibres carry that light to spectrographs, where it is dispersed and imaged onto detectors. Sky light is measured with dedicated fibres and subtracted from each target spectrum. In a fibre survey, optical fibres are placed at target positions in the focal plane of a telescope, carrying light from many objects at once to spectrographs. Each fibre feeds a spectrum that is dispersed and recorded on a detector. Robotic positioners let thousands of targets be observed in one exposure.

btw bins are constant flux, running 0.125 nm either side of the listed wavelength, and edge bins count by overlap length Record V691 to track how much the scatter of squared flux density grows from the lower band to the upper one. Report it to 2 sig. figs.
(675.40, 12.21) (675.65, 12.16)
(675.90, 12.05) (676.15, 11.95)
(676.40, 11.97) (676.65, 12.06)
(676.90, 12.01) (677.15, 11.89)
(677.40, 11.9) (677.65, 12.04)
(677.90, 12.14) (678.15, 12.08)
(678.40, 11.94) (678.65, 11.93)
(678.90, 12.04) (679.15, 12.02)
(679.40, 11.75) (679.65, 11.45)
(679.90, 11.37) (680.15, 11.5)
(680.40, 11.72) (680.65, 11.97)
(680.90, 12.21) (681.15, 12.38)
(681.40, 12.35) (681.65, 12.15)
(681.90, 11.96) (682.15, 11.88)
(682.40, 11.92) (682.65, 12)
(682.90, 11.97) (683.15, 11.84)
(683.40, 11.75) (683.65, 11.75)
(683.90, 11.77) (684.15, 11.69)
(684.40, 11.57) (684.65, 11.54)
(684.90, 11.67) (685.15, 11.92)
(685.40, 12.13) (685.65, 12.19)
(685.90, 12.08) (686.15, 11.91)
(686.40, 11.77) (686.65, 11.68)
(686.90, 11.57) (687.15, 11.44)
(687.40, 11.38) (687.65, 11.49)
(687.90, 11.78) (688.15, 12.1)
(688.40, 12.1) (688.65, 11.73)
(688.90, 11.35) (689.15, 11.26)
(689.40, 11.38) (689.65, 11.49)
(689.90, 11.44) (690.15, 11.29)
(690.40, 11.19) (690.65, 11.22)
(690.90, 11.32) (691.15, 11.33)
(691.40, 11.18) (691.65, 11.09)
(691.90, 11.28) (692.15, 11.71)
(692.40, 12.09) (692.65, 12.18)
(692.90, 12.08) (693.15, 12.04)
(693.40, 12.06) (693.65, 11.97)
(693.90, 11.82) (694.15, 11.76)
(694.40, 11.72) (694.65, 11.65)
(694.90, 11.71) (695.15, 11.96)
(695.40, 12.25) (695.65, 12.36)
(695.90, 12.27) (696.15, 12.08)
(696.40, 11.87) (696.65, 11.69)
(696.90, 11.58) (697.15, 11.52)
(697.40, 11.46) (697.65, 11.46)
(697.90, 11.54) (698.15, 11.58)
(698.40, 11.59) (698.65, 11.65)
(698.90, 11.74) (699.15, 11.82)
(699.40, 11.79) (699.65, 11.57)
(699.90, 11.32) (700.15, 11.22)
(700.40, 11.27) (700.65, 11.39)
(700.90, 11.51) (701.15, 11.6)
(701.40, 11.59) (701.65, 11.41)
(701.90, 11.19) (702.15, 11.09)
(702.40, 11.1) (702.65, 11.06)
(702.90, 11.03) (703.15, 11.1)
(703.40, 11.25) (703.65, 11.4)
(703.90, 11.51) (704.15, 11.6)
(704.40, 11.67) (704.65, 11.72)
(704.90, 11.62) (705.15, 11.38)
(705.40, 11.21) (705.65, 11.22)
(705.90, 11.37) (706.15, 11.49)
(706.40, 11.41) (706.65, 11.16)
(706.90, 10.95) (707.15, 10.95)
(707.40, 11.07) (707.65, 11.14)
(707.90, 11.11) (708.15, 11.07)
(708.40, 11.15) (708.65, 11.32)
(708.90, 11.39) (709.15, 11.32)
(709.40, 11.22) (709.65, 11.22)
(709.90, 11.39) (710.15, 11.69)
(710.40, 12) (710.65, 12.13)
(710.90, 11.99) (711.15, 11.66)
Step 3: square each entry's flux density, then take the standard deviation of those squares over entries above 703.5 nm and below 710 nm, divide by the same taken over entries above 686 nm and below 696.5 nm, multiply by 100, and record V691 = 58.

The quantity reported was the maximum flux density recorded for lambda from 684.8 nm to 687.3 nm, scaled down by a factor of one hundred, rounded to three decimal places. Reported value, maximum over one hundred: 0.122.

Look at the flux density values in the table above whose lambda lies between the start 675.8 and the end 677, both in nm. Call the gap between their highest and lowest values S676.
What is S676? 0.11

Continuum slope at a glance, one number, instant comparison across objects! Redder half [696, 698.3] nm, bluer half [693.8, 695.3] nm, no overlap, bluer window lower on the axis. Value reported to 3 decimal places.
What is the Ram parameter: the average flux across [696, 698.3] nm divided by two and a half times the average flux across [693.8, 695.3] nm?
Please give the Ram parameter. 0.396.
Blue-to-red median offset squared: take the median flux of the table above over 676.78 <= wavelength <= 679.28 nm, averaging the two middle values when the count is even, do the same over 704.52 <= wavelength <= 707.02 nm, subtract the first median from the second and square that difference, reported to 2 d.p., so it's 0.41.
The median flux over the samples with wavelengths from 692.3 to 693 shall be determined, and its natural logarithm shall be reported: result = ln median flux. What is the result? 2.49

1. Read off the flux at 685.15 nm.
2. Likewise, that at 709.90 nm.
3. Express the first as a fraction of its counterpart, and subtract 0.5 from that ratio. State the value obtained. 0.55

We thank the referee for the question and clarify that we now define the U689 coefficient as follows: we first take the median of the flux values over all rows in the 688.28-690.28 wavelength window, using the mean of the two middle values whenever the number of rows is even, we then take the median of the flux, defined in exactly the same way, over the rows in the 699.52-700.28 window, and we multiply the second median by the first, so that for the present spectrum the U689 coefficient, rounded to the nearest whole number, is 129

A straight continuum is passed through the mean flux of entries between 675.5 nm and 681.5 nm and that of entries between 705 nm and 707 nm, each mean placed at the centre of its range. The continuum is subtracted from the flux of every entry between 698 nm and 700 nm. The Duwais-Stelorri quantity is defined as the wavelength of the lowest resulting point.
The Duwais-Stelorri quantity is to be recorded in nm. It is 699.90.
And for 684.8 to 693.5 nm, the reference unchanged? 691.65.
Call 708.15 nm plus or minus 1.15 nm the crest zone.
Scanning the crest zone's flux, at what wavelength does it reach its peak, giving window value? 708.90 nm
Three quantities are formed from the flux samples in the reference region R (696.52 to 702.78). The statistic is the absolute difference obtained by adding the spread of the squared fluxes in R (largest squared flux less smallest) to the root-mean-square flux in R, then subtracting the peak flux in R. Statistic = 17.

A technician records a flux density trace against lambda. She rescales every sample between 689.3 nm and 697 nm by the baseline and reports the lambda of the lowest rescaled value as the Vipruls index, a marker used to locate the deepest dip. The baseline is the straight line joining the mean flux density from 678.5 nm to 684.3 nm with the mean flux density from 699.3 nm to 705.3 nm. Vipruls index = 691.65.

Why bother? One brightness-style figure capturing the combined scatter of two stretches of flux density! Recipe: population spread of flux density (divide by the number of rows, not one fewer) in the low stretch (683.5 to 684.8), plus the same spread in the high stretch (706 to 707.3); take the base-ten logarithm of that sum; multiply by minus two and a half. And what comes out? 1.2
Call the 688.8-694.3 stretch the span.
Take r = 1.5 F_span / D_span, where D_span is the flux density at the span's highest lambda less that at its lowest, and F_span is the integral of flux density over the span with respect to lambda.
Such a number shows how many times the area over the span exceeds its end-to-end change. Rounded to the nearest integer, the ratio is 233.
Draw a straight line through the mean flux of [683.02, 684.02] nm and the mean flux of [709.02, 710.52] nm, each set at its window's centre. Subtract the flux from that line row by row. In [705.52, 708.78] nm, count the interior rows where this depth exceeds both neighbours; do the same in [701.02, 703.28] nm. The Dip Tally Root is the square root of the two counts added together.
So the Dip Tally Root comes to 2.00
